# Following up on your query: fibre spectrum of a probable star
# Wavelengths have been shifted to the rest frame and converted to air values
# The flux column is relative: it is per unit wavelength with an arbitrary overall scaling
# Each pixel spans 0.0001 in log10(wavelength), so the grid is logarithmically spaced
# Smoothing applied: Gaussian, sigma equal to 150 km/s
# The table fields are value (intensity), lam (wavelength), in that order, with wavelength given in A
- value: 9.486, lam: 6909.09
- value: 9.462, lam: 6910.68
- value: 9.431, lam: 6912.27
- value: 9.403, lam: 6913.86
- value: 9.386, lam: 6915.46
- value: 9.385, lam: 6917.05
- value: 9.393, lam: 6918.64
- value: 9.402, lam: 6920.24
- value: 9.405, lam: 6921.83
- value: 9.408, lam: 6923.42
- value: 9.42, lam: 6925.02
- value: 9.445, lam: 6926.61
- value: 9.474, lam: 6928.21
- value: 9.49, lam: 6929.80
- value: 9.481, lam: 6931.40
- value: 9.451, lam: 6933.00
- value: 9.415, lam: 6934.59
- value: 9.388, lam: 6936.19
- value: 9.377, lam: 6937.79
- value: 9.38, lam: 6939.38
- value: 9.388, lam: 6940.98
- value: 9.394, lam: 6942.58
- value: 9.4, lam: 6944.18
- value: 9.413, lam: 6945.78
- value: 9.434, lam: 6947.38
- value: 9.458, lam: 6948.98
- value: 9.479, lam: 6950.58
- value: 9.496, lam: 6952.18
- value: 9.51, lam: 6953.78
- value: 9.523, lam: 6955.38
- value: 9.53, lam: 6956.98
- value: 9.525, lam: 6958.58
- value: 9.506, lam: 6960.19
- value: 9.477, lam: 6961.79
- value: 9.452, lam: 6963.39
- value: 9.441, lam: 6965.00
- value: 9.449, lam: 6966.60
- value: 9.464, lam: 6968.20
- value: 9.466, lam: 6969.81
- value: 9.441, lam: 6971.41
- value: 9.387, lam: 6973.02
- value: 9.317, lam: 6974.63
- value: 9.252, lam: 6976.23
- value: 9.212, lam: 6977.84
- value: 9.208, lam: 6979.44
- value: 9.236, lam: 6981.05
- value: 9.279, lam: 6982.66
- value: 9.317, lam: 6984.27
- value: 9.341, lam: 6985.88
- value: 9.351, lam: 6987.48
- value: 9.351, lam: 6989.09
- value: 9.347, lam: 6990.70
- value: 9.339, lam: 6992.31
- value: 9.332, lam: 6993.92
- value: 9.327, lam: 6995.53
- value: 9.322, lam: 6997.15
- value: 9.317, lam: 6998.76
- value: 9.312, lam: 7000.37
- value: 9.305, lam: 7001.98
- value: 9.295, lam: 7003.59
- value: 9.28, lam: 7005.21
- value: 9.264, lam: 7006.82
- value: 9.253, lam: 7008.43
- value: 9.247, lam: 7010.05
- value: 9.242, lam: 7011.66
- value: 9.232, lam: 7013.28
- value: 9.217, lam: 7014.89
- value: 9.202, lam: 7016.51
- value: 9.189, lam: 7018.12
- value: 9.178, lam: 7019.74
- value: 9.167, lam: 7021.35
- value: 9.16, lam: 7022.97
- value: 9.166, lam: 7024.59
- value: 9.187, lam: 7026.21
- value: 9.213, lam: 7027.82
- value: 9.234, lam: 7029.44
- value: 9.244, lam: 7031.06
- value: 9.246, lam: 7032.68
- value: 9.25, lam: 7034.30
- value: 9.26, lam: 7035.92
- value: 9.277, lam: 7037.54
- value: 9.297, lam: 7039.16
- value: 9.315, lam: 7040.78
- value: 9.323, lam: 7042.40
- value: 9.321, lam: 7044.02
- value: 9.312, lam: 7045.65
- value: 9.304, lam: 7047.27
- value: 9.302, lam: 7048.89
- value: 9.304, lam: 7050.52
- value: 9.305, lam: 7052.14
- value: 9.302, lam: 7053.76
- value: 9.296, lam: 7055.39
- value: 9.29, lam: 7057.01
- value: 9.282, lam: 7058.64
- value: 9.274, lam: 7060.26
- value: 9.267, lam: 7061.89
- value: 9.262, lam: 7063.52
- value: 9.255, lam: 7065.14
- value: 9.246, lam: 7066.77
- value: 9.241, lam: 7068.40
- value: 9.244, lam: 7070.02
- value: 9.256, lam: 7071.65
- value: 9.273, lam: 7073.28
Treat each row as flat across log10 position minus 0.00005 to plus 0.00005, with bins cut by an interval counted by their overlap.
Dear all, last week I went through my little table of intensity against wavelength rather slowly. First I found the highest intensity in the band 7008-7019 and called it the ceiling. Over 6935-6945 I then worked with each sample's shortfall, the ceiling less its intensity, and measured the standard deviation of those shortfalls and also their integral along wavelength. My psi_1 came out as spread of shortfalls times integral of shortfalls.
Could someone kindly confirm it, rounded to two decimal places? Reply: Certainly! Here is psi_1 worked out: -0.01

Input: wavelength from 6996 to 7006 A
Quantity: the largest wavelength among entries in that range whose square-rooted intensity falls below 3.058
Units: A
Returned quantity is 7005.21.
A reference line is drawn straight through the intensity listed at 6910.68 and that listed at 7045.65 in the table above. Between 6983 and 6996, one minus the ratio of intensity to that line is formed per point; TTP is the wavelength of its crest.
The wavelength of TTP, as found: 6984.27 A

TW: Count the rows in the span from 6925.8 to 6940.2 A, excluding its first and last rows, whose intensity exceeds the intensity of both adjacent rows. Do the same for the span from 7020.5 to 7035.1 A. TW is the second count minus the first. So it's -1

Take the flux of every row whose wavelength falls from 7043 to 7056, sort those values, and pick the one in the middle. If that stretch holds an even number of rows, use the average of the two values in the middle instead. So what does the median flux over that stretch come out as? 9.30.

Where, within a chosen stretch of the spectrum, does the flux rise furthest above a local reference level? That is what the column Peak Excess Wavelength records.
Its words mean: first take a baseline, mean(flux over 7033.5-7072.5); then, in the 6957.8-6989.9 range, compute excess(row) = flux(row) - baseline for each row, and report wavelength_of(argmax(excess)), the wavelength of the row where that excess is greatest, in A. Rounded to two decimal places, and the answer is 6958.58 A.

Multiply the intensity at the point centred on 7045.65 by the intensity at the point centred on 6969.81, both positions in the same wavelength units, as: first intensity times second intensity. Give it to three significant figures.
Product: 88.1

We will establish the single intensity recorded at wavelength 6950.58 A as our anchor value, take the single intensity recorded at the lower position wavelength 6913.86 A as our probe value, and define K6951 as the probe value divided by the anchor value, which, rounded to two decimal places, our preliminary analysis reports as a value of 0.99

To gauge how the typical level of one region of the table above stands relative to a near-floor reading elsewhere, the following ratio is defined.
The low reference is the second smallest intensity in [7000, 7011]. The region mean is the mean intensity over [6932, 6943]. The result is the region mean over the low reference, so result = 1.02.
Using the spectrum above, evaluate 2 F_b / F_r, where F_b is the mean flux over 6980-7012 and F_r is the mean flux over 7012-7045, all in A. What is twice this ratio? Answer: 2.01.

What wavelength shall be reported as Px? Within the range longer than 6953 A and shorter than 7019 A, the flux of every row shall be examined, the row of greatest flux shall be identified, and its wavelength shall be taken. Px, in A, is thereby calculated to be 6956.98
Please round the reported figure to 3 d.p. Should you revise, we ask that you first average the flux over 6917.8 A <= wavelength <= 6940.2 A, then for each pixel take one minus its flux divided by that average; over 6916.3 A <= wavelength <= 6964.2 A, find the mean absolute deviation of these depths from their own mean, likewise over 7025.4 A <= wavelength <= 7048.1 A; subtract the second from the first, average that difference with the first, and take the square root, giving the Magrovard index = 0.051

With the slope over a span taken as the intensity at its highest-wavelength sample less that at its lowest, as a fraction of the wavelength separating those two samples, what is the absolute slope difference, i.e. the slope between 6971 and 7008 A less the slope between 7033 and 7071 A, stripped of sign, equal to 0.0048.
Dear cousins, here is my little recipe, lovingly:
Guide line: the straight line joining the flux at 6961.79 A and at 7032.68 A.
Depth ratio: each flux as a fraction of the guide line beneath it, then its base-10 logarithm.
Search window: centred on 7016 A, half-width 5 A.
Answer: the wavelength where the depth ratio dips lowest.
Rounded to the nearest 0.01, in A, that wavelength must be 7019.74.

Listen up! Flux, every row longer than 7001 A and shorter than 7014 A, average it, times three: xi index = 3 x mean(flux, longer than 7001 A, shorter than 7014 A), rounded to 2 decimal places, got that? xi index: 27.79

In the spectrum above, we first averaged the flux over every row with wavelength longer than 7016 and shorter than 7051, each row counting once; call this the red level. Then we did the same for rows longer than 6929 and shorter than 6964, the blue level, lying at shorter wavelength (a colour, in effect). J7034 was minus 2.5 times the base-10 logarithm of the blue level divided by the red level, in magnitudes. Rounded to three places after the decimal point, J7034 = -0.024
